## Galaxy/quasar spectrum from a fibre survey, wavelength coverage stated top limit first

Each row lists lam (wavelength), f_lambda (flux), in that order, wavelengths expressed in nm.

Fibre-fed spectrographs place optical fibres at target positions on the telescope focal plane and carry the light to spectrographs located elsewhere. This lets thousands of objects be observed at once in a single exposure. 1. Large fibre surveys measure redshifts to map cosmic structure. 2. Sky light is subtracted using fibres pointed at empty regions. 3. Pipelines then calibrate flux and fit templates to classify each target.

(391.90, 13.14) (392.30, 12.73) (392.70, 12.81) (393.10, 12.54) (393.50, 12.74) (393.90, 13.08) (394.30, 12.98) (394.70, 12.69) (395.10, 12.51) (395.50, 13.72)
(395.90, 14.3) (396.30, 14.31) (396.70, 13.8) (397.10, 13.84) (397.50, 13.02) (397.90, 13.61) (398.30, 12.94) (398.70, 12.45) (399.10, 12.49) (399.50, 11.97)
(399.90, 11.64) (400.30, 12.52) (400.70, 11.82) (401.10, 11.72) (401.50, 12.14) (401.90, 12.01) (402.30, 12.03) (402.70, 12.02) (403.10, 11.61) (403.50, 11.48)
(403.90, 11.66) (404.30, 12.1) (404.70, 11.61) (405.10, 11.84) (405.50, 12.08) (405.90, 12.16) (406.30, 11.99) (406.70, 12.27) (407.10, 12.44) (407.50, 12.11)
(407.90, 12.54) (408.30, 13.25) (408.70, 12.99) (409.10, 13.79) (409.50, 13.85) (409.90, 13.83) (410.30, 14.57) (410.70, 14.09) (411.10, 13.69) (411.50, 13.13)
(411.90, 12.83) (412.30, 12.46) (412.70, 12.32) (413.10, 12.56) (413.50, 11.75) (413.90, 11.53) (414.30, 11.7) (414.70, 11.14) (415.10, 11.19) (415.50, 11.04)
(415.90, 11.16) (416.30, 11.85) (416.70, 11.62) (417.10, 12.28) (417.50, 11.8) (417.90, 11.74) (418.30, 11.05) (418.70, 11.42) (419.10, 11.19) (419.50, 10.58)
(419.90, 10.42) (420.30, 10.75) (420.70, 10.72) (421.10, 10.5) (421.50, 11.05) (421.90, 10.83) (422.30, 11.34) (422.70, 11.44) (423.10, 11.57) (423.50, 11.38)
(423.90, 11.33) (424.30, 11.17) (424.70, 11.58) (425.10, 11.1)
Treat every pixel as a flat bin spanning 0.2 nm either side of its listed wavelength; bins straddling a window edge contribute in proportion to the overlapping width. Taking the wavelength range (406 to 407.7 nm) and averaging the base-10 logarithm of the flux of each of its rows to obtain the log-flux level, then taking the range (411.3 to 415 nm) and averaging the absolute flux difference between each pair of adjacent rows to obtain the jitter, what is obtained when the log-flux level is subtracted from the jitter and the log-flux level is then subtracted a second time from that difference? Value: -1.82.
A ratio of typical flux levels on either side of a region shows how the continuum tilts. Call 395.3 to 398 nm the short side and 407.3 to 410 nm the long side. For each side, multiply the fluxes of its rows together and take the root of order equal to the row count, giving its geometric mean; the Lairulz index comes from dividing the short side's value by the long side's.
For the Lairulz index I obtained 1.05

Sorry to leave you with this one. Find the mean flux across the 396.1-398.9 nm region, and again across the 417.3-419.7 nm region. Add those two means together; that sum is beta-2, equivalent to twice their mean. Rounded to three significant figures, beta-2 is 24.7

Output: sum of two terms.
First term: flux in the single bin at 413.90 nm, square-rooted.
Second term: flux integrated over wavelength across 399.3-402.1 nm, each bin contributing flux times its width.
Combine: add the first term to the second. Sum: 36.9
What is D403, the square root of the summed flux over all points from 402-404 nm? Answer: 7.7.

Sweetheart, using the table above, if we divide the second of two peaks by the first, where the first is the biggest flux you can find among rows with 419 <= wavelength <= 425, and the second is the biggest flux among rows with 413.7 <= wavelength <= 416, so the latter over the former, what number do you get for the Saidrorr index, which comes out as 1.01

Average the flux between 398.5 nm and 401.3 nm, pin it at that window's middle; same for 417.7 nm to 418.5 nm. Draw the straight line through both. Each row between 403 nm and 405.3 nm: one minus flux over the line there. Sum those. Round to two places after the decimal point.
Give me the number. 0.11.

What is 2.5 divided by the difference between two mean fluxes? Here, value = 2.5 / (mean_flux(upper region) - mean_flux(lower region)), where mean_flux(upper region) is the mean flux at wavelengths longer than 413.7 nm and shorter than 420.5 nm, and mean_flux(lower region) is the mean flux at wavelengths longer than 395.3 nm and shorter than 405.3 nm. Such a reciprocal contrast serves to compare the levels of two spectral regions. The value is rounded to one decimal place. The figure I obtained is -2.1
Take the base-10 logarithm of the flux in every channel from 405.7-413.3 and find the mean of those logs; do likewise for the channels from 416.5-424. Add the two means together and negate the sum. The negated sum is -2.16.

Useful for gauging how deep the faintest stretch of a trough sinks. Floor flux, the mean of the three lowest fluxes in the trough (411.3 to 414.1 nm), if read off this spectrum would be 11.9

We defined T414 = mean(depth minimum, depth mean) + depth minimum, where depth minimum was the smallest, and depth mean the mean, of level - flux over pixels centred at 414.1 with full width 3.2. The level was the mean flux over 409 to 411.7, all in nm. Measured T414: 3.0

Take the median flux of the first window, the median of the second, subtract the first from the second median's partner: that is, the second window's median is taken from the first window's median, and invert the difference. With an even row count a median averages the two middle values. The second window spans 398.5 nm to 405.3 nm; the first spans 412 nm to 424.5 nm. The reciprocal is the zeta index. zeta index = -1.59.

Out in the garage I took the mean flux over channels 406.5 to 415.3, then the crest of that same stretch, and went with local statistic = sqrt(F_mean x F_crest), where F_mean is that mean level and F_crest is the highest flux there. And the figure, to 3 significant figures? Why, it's 13.6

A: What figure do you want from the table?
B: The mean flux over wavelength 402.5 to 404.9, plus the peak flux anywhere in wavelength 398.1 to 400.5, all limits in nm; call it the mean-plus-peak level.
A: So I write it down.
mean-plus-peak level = 24.7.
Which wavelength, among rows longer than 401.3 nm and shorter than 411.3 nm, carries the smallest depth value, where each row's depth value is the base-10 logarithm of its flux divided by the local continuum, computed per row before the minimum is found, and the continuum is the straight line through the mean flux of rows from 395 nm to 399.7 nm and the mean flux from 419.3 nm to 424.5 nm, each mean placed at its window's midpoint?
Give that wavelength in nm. 403.50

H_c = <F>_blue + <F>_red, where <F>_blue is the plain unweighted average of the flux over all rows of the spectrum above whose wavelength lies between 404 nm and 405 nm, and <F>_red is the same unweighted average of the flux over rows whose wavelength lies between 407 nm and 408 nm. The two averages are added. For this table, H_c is 24.2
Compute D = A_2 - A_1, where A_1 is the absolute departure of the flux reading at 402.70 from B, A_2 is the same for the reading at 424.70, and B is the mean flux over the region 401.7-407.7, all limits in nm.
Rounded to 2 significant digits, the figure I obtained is 0.32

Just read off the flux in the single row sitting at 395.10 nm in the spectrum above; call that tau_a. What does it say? 12.51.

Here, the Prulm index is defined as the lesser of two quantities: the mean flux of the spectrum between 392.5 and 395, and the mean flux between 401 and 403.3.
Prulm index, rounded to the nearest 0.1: 11.9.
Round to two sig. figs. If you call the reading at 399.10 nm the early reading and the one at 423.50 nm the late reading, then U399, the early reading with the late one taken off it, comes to 1.1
